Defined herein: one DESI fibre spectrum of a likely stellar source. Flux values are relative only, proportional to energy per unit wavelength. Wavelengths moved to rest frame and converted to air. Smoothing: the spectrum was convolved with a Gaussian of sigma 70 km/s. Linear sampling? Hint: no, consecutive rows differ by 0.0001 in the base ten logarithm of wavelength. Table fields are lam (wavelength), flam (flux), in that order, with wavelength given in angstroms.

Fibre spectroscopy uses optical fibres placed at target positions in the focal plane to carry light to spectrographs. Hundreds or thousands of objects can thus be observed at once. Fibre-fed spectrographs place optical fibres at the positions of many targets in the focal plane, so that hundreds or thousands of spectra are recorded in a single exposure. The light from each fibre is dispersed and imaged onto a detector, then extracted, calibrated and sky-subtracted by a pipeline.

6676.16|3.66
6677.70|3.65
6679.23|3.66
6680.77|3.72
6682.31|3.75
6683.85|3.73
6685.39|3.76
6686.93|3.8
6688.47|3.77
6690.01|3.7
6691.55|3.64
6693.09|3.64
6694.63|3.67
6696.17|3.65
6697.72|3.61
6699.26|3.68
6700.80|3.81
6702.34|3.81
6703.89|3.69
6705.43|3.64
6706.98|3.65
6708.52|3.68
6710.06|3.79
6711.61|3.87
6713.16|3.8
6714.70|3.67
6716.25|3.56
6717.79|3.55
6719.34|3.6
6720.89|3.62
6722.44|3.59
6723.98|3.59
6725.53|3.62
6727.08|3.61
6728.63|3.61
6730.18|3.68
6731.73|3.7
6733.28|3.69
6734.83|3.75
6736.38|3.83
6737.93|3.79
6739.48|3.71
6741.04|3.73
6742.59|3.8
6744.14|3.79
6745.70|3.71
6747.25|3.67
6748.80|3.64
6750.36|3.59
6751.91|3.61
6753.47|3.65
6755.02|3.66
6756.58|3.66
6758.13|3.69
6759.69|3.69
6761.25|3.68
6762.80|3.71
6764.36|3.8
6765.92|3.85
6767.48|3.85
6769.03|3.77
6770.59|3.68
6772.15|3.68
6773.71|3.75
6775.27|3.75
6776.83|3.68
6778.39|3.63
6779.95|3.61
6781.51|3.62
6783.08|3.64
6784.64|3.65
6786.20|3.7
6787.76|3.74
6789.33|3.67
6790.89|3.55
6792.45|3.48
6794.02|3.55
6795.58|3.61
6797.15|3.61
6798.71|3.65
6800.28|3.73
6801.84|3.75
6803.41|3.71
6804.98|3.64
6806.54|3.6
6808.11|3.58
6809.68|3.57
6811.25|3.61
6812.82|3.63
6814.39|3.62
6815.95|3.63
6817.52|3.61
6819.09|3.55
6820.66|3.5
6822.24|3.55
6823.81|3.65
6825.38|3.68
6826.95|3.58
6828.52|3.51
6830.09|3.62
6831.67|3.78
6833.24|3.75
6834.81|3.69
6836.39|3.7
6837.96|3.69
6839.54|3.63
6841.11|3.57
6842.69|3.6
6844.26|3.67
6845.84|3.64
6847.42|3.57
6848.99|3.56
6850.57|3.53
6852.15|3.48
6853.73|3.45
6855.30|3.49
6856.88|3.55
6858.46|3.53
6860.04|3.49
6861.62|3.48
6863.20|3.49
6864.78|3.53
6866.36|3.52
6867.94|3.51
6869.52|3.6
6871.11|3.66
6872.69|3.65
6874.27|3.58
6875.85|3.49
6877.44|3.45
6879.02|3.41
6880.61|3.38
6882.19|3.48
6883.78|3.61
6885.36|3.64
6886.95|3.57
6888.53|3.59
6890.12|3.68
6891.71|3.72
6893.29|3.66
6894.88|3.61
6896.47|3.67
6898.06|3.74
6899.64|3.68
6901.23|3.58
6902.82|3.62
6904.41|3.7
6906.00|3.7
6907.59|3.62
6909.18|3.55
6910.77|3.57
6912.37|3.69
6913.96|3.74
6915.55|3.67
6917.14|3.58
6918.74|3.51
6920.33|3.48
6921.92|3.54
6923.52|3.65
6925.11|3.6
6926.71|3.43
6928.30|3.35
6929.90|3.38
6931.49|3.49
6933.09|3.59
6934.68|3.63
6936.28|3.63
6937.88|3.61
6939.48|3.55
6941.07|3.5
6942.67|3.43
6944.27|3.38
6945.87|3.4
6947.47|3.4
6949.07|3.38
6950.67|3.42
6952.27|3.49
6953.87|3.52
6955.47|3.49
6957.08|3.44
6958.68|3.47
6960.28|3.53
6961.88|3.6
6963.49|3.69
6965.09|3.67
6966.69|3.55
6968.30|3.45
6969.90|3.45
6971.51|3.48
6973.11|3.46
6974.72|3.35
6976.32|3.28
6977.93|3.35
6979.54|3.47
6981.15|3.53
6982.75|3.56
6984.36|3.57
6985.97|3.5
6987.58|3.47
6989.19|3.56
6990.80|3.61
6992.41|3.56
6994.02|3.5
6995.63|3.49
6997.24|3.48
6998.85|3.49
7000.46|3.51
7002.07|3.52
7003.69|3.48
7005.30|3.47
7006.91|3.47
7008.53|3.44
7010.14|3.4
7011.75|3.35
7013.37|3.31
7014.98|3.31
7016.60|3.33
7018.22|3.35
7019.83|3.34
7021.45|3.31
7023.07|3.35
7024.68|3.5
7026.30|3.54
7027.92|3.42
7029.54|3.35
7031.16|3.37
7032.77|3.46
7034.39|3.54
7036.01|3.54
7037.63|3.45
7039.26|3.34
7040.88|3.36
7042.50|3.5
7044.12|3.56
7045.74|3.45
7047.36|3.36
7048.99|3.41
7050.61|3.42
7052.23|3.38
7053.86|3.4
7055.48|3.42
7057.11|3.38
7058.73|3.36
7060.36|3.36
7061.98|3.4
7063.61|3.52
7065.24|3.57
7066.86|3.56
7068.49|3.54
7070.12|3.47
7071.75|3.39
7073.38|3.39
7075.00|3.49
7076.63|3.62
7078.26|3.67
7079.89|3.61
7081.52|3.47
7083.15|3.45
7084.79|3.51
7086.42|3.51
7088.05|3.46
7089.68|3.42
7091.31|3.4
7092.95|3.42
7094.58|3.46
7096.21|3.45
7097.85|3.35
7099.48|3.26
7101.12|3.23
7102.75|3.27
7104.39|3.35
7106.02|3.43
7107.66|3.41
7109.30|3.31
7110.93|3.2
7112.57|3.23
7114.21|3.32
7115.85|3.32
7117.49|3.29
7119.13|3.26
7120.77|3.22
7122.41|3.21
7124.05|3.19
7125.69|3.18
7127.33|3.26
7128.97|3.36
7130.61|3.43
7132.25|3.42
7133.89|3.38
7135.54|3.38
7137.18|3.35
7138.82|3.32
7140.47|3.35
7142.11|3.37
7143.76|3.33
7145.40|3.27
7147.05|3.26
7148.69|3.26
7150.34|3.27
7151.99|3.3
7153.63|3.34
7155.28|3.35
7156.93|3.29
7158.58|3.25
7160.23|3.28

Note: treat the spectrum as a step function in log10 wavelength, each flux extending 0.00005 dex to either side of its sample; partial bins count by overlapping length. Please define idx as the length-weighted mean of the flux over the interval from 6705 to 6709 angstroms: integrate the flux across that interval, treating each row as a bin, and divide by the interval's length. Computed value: 3.66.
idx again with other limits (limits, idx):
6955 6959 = 3.46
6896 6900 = 3.71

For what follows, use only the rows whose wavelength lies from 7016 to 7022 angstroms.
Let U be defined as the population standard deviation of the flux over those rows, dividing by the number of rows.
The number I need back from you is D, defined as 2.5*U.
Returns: 0.04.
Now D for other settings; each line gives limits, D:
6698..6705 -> 0.16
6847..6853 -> 0.09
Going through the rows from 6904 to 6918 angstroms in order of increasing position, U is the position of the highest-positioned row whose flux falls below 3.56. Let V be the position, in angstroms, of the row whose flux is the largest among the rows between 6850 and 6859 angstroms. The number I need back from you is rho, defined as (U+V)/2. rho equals 6883.0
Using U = 6909.18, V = 6856.88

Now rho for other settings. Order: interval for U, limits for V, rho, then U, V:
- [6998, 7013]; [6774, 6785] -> 6893.5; 7011.75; 6775.27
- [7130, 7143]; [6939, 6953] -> 7040.8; 7142.11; 6939.48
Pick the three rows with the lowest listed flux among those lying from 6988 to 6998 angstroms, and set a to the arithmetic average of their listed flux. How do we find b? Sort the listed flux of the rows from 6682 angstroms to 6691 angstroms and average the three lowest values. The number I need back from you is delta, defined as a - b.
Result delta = -0.2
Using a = 3.49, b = 3.73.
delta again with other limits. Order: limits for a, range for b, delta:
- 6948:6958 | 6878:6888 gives 0.0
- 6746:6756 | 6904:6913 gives 0.0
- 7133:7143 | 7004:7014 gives 0.0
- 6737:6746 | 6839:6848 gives 0.1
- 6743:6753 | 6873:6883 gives 0.2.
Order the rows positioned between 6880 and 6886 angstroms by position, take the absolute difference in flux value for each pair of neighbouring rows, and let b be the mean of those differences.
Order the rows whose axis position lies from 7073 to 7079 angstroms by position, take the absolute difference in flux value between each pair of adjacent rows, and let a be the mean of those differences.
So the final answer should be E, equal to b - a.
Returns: -0.007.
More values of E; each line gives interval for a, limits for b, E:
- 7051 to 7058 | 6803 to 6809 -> 0.017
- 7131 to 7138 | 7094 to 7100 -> 0.043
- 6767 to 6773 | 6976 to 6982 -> 0.027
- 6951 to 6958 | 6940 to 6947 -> 0.010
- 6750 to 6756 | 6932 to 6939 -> -0.003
